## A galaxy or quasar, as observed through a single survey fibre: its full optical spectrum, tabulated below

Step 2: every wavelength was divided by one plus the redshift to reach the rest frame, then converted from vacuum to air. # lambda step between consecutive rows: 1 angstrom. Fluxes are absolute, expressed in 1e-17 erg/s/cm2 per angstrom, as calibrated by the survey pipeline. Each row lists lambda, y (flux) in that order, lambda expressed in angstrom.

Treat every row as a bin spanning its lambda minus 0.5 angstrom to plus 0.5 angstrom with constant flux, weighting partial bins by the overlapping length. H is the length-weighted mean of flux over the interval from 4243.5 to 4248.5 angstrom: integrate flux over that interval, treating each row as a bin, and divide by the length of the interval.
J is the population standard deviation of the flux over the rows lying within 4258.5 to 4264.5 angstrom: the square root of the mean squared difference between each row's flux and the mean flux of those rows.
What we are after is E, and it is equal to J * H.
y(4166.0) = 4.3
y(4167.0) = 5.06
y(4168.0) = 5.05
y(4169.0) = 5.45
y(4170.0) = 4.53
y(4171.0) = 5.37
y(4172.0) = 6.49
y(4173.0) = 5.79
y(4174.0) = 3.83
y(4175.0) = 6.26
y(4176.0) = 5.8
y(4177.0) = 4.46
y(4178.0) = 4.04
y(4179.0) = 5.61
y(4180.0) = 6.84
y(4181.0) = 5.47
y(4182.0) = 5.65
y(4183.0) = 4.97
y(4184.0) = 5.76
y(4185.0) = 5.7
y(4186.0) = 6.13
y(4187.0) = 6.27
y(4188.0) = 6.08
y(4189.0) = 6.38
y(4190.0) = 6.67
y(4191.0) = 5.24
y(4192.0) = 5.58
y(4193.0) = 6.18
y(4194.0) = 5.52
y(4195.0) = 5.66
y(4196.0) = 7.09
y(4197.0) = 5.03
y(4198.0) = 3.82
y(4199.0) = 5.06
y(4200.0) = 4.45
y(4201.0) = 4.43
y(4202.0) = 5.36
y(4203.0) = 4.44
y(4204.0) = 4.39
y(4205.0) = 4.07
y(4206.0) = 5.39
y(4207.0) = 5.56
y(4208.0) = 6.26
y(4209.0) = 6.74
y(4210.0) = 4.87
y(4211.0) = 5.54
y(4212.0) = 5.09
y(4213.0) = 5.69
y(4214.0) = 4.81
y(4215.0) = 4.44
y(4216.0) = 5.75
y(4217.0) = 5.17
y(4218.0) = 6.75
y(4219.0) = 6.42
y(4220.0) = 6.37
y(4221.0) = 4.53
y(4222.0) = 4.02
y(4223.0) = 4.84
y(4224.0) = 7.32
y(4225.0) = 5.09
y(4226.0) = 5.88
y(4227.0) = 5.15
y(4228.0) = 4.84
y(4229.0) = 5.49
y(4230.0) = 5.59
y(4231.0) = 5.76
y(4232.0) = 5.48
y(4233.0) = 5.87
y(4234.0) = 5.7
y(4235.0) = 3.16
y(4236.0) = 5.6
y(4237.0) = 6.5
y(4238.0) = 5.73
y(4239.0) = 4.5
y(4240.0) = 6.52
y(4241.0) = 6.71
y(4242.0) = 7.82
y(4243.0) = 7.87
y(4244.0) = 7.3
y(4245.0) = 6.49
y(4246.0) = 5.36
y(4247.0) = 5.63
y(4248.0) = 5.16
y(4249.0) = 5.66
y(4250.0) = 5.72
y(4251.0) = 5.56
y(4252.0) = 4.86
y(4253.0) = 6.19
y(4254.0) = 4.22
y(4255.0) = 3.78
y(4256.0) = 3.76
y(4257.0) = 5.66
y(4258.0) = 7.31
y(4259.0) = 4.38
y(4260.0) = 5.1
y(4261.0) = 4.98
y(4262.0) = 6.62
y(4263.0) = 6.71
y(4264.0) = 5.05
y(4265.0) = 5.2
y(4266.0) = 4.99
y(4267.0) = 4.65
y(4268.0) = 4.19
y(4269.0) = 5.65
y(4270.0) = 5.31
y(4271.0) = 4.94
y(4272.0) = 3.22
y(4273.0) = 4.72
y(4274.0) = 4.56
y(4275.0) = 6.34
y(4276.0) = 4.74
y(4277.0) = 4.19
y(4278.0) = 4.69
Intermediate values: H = 6.0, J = 0.9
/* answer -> 5.2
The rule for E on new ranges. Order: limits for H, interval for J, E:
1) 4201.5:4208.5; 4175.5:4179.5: 3.8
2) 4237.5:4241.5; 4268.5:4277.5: 4.9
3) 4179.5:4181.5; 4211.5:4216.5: 3.1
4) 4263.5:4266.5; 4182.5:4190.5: 2.5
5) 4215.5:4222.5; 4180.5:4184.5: 1.7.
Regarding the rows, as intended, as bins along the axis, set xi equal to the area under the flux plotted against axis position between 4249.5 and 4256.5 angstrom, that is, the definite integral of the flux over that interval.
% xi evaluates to 34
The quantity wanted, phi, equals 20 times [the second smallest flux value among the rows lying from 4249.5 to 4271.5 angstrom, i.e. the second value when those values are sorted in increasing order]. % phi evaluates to 76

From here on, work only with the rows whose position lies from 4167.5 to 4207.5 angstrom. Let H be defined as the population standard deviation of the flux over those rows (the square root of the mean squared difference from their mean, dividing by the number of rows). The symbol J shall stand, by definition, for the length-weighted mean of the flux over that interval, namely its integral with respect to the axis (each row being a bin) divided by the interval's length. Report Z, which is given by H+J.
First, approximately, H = 0.82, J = 5.4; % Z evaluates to 6.22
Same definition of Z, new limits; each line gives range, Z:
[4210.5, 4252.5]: 6.61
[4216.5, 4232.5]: 6.38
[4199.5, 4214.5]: 5.87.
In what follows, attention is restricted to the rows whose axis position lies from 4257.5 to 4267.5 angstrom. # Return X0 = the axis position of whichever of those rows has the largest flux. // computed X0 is 4258.0 angstrom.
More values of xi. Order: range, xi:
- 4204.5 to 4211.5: 38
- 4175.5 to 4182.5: 38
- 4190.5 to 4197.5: 40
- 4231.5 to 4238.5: 38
